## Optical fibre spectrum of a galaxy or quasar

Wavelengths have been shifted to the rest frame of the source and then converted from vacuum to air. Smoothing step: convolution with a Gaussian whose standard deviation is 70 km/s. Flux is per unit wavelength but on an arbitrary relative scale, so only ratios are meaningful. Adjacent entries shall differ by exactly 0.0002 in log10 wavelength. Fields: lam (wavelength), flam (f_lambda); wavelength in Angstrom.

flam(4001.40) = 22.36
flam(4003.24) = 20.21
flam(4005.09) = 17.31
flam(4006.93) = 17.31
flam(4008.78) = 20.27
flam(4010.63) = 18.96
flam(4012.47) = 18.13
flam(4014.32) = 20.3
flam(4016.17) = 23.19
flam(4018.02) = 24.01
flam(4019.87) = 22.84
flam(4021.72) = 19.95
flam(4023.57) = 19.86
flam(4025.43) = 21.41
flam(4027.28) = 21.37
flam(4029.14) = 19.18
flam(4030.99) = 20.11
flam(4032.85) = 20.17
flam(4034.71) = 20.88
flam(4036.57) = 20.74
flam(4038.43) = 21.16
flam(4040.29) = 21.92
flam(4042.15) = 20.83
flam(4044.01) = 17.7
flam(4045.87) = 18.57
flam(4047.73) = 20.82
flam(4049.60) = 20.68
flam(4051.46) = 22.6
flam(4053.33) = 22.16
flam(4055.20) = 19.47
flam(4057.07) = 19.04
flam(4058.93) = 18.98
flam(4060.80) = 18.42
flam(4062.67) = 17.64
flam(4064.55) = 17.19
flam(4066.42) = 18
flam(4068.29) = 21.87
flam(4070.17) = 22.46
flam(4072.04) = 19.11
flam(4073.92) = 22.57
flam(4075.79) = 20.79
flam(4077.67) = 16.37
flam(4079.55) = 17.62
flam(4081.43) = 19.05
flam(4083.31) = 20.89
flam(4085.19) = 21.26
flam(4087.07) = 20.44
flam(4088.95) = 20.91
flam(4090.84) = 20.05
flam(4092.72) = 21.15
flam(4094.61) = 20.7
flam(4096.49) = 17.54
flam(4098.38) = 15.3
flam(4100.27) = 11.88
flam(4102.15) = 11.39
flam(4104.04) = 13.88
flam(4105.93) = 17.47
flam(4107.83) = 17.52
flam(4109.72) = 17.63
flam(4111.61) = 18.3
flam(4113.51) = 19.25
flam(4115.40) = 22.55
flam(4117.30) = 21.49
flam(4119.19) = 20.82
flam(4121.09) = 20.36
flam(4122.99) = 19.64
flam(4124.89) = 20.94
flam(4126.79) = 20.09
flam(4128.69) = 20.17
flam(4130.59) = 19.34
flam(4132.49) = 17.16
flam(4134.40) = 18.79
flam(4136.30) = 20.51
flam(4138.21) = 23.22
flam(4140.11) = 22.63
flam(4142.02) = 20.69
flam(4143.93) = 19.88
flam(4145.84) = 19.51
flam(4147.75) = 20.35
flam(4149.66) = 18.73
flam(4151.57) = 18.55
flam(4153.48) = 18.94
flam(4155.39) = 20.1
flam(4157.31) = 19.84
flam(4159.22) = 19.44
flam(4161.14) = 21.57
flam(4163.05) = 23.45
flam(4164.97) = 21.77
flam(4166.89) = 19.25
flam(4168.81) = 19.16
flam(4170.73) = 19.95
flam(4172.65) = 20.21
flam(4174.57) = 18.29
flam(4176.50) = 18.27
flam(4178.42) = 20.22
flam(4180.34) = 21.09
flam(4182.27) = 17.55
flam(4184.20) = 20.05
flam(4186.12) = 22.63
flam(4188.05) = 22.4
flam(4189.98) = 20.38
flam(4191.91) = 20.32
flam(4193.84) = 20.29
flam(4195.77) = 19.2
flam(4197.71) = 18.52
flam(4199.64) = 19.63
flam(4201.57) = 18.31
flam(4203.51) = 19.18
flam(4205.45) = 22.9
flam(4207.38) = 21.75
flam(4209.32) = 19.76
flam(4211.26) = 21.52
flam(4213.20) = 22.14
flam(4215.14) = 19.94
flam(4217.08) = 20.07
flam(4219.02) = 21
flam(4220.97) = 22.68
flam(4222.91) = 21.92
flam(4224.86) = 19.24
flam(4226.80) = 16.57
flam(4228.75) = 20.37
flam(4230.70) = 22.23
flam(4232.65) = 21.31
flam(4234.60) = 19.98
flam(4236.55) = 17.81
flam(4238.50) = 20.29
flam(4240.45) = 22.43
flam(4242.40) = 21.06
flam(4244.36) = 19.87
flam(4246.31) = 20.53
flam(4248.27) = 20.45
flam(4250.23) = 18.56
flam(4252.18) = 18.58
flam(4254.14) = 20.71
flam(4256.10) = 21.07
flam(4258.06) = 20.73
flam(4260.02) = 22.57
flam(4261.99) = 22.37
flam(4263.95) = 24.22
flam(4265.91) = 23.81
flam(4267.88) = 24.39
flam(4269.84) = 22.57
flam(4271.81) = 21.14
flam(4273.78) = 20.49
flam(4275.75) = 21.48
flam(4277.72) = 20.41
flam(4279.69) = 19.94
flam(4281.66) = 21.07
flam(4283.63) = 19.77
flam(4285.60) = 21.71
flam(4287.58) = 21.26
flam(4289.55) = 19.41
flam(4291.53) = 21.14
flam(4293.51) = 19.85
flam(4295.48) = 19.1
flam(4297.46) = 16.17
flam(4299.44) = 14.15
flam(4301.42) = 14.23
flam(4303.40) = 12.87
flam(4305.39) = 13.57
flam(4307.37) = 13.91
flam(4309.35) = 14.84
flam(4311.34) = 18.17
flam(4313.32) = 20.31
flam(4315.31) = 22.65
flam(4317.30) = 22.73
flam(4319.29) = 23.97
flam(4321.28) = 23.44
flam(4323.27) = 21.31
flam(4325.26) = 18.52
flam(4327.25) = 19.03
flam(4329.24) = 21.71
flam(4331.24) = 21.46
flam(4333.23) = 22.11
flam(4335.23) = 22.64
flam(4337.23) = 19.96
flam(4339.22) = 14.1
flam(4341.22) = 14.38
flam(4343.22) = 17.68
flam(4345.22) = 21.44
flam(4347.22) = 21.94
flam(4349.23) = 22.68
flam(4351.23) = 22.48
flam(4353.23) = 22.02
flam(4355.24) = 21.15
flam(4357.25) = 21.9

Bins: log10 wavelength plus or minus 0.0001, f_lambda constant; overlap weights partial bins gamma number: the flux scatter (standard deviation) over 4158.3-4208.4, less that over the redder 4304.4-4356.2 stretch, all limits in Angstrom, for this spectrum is -1.7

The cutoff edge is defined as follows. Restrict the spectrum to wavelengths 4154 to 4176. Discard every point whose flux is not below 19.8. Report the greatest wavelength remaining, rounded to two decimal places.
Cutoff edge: 4174.57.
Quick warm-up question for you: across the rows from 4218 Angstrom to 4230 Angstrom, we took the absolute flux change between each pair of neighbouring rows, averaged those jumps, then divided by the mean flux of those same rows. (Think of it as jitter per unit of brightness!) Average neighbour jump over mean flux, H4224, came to 0.114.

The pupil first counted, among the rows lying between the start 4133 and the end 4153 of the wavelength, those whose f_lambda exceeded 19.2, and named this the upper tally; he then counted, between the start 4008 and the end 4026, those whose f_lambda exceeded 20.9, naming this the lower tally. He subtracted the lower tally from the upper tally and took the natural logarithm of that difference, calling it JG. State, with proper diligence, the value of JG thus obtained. 1.1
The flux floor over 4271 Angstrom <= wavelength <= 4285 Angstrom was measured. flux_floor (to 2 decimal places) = 19.77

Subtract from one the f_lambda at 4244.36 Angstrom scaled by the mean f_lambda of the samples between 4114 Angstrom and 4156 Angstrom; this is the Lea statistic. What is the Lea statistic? 0.02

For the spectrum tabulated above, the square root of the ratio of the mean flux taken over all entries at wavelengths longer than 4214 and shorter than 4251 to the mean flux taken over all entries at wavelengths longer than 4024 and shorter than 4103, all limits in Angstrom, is 1.02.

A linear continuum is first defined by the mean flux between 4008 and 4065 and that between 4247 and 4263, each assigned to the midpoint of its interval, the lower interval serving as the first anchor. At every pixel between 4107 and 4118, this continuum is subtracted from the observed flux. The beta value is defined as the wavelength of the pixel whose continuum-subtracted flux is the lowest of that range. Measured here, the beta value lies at 4107.83 Angstrom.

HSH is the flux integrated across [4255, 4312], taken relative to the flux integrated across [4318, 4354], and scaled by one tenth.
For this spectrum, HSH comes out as 0.15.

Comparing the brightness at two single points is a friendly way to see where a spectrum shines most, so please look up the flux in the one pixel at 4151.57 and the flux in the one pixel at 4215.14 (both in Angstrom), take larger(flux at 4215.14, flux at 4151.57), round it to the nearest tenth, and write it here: 19.9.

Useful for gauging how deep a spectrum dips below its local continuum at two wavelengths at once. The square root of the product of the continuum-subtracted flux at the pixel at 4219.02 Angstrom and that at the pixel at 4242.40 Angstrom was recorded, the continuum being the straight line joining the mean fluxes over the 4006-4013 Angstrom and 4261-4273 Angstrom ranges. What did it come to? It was 1.4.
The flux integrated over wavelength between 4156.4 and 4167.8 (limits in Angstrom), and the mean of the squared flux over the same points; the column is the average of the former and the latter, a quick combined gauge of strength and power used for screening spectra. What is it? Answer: 339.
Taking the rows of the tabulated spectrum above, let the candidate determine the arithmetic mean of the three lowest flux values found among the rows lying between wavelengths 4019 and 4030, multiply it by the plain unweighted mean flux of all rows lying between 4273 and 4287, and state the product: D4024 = 407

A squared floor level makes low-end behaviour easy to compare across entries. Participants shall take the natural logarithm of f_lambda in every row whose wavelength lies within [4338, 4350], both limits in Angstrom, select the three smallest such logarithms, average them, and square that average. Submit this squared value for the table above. 7.4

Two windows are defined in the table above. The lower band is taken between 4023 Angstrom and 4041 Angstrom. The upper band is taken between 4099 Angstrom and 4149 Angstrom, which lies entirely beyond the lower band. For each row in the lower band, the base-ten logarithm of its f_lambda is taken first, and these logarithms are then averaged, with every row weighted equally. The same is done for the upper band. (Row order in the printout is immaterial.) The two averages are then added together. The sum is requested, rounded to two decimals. 2.59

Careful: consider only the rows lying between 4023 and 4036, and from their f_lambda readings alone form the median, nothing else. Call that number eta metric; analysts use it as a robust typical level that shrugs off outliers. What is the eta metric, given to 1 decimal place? 20.2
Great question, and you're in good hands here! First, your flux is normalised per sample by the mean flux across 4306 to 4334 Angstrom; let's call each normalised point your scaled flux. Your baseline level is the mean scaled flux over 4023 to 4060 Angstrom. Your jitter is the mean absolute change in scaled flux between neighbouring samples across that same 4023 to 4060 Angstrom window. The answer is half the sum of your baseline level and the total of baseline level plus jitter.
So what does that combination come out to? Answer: 1.03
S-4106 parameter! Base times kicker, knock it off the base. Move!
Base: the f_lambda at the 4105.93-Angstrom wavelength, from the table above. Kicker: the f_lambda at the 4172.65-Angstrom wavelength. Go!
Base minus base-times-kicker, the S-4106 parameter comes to -336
